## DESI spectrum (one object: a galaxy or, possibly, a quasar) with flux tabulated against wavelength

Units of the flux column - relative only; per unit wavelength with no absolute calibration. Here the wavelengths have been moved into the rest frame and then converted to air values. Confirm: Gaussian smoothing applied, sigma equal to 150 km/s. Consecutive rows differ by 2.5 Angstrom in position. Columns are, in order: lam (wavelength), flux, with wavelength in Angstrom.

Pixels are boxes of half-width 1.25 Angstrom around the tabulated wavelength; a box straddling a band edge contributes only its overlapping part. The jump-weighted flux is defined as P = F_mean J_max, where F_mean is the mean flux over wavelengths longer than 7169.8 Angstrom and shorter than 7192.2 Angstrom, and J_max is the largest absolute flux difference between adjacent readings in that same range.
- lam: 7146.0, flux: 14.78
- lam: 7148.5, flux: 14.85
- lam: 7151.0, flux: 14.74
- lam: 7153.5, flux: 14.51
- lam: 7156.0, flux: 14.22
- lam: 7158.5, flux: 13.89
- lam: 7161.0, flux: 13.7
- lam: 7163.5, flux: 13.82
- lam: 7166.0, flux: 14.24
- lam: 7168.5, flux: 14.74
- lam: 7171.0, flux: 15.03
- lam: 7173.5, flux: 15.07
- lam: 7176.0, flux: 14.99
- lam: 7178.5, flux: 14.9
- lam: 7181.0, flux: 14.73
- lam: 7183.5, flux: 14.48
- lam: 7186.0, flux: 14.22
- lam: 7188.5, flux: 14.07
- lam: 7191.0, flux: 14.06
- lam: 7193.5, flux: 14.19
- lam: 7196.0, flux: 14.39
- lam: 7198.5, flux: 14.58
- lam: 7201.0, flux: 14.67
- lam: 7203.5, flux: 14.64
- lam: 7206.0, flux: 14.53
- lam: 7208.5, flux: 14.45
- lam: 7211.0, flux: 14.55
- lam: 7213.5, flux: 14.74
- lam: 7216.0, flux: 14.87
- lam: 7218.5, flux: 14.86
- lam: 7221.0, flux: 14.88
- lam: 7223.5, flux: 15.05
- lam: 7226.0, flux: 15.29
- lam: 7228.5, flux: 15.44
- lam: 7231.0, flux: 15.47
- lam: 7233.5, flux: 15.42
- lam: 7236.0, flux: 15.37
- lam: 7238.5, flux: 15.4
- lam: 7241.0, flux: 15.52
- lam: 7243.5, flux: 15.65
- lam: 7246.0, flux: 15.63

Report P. 3.8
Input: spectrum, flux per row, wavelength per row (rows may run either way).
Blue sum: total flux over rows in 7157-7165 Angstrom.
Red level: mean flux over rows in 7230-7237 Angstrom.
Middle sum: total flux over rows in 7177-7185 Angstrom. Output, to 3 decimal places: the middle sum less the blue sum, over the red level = 0.175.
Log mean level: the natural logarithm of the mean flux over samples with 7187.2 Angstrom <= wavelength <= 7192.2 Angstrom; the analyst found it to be 2.64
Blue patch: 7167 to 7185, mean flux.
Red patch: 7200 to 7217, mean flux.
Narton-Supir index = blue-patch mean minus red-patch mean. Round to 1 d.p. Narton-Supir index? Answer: 0.2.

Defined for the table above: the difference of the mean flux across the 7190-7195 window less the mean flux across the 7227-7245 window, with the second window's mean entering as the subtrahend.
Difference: -1.3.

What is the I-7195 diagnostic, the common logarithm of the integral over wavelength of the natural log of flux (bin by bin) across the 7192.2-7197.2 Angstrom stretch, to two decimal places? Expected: 1.12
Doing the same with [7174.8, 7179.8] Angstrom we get 1.13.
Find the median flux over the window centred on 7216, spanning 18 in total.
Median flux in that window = 14.9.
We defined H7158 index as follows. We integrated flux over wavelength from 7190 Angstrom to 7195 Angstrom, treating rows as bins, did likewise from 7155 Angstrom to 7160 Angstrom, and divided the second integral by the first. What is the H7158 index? 1.0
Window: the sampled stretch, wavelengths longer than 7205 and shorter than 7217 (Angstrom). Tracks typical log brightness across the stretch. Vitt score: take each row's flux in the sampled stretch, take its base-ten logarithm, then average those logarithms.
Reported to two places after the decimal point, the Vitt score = 1.17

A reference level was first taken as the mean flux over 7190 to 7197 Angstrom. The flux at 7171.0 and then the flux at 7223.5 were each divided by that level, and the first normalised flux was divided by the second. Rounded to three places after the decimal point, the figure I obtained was 0.999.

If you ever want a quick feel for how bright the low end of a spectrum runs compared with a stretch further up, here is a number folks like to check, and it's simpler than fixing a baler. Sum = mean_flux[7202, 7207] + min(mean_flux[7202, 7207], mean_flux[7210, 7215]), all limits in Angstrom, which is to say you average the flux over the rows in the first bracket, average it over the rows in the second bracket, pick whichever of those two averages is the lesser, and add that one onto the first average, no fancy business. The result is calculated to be 29.2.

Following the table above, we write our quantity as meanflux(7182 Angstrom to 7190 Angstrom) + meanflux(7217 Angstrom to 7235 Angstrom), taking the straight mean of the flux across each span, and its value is 29.46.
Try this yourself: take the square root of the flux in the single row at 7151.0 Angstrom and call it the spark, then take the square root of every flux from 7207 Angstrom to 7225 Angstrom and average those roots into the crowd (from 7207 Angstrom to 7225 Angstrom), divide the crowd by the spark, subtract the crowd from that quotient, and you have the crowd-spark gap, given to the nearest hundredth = -2.84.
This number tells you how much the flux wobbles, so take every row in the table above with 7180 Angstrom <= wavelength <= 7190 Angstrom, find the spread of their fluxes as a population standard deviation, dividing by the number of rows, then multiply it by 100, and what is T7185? 25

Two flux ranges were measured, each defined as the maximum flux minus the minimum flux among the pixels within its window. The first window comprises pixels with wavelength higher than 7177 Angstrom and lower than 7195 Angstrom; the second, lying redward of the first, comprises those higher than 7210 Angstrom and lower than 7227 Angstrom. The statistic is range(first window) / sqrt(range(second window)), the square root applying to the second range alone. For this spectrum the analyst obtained 1.0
